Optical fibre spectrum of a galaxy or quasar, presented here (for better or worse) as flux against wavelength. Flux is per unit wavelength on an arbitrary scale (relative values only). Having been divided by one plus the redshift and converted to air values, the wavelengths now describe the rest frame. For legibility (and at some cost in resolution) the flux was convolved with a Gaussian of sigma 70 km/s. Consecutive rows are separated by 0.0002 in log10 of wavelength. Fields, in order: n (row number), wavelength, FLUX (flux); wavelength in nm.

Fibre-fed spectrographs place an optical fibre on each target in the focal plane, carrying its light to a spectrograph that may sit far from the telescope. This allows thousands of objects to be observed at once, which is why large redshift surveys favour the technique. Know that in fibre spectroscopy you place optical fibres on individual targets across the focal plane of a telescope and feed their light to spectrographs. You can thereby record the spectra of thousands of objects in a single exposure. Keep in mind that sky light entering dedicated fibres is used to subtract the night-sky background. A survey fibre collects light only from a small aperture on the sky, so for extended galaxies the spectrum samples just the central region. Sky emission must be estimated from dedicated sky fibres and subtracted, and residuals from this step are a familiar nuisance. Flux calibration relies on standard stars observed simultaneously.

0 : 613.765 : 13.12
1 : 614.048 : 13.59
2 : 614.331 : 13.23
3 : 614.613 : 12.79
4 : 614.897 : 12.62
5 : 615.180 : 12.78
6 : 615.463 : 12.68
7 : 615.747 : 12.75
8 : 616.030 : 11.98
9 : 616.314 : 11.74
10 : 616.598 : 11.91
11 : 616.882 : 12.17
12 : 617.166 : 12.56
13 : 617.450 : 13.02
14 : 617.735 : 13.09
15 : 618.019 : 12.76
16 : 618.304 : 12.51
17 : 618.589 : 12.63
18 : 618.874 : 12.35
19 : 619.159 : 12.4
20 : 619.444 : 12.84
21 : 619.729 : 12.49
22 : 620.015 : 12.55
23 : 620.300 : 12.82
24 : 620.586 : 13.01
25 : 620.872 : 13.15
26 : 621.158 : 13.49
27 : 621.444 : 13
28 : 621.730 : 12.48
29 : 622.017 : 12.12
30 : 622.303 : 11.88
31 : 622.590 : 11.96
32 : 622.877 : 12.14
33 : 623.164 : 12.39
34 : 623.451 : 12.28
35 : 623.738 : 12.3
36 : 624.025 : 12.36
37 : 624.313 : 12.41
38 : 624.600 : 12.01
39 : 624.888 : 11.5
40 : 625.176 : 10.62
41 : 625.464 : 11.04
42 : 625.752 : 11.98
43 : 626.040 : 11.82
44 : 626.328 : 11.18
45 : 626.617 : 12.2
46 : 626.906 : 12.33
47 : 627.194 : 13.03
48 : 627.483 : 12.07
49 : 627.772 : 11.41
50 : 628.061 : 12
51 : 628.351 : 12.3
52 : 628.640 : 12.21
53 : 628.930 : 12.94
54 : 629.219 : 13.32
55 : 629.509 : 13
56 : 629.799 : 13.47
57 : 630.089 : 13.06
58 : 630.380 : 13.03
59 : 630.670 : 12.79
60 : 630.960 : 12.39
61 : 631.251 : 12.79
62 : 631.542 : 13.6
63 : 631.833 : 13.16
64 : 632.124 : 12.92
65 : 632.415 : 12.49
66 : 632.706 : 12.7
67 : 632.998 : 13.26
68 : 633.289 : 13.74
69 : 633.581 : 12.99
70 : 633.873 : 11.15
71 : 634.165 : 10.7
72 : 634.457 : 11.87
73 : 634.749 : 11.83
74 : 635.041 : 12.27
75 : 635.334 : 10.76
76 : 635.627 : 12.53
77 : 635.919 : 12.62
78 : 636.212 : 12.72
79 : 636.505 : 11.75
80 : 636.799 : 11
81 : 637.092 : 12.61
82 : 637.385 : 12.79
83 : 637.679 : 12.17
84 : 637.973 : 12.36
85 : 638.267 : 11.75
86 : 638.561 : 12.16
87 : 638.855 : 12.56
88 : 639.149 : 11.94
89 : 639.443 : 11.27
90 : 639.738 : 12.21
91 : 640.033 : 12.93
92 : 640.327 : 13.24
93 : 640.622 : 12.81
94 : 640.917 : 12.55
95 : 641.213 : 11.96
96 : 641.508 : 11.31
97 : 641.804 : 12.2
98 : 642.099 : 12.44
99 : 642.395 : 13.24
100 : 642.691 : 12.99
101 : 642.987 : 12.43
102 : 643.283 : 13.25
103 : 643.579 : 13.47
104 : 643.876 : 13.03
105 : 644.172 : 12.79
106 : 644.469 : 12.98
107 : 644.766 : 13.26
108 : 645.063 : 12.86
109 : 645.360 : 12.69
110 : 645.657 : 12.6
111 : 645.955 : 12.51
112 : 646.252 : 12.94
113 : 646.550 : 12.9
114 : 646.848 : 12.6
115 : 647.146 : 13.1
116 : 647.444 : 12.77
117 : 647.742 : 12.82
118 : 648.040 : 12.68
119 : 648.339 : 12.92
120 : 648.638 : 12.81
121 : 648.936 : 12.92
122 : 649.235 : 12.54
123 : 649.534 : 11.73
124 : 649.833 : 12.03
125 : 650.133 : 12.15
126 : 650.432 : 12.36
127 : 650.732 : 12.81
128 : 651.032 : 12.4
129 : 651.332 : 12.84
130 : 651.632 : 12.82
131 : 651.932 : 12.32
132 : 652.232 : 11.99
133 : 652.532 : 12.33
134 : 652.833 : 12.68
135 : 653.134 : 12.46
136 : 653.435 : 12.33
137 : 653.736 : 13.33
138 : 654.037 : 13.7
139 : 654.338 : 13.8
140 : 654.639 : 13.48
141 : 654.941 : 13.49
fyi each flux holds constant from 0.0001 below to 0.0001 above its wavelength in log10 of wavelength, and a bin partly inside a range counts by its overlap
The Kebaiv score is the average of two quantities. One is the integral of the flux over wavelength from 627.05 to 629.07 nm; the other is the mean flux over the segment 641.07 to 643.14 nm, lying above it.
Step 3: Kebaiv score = 18.6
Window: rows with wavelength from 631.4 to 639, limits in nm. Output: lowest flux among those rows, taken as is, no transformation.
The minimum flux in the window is 10.7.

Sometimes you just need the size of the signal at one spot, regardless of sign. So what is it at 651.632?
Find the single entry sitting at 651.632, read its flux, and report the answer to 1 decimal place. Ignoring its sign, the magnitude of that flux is 12.8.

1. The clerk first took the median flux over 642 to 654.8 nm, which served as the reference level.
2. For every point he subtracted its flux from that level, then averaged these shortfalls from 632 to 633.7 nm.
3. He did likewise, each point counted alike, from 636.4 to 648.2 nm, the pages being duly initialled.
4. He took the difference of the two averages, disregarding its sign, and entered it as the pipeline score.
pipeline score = 0.47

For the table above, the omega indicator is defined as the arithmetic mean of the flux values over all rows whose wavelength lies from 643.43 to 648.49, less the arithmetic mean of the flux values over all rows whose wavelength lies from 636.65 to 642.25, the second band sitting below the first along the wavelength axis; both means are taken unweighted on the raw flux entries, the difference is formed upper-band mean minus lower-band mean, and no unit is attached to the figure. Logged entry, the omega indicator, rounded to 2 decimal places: 0.65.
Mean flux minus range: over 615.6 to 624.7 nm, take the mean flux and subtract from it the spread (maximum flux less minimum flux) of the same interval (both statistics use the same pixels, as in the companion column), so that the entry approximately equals 10.7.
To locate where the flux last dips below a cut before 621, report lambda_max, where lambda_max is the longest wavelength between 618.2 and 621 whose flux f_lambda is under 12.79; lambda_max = 620.015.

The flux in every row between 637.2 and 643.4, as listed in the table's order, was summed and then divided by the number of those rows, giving 12.4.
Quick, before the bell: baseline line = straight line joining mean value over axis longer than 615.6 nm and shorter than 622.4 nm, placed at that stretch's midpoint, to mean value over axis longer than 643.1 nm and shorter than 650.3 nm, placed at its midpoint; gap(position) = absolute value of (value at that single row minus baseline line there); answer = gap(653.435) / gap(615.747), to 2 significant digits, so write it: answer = 2.4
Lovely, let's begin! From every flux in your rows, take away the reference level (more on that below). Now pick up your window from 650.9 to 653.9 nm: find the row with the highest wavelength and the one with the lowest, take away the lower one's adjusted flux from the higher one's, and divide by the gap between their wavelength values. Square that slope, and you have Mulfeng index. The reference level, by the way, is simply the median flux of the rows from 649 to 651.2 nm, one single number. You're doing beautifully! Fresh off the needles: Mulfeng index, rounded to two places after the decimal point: 0.12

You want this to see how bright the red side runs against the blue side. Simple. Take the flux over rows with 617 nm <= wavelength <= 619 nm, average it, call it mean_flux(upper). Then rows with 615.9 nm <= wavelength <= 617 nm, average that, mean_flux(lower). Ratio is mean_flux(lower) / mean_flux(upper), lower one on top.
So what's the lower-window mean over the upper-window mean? 0.94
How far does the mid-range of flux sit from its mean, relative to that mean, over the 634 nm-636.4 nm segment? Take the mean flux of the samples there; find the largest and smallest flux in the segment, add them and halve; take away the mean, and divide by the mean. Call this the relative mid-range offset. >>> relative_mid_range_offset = -0.017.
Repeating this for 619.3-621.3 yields 0.006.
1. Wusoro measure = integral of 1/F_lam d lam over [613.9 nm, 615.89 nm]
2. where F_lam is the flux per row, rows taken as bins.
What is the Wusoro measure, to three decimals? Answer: 0.154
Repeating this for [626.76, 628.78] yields 0.166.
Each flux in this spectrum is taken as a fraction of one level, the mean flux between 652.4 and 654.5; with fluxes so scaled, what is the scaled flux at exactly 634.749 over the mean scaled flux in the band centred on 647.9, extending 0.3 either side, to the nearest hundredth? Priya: 0.93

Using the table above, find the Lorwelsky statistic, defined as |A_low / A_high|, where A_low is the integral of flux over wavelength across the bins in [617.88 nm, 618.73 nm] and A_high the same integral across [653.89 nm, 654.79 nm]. 0.87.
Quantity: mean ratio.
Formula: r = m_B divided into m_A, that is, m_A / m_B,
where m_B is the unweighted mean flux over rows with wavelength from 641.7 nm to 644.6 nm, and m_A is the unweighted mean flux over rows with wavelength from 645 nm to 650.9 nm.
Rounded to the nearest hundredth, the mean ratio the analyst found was 0.98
